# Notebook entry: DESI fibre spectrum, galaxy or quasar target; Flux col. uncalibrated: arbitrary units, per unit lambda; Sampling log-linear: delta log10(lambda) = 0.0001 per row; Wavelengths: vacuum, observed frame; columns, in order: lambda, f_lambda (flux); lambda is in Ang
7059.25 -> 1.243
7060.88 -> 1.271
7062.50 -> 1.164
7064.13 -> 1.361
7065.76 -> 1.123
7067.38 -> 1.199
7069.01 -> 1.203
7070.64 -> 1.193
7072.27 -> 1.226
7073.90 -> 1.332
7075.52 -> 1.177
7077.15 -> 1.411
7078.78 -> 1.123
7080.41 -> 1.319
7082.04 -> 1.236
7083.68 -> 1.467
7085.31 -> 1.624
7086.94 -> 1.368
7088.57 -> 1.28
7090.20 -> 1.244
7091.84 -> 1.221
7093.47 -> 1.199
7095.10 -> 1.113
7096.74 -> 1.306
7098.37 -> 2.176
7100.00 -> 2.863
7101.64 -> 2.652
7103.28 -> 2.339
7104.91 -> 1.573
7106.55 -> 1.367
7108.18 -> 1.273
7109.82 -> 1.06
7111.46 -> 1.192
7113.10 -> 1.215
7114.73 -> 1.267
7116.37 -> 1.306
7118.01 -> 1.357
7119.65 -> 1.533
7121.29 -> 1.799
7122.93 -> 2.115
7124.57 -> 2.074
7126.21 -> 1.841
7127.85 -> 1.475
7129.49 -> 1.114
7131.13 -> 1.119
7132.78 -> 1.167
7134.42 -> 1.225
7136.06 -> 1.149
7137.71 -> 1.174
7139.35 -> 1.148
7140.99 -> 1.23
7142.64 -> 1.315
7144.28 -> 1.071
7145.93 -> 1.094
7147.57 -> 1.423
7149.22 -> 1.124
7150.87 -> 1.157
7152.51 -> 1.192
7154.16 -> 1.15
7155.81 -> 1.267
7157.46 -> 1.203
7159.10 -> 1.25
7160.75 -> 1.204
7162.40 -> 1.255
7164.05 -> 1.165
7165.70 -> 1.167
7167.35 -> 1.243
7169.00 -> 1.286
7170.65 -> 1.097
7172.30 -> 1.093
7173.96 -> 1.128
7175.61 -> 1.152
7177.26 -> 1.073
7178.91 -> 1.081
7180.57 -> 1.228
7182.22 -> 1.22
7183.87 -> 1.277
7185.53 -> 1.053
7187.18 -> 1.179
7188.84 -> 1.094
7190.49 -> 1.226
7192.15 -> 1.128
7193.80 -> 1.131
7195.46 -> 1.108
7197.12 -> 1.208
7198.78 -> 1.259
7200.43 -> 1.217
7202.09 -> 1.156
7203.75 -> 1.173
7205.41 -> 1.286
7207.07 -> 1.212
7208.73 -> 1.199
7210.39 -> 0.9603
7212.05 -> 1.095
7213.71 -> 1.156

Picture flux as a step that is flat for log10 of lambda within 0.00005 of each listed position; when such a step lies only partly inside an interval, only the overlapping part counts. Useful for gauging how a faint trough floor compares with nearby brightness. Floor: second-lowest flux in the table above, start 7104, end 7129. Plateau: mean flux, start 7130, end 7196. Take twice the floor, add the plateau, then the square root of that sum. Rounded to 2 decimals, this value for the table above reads 1.89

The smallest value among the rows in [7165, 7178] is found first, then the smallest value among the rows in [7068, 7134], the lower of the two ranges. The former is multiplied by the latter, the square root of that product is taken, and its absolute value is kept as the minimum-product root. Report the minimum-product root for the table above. 1.07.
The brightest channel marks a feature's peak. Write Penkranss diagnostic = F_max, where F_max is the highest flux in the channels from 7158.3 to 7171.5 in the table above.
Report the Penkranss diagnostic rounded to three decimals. 1.286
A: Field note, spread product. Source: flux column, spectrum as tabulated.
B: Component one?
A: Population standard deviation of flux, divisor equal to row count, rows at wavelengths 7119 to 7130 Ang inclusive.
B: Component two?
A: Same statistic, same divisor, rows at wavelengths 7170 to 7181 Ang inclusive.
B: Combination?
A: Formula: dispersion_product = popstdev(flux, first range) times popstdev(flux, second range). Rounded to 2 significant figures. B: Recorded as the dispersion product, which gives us 0.017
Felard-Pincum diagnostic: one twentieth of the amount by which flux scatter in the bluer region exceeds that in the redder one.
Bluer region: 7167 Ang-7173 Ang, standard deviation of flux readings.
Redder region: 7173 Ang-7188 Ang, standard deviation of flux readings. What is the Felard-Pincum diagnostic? 0.001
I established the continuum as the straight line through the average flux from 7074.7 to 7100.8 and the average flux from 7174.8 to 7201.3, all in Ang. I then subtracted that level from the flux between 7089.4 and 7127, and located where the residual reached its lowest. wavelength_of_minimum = 7109.82 Ang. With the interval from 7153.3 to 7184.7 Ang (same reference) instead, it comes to 7177.26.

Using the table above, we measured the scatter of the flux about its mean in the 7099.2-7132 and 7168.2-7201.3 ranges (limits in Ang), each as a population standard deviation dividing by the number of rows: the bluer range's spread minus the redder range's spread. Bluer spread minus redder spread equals 0.45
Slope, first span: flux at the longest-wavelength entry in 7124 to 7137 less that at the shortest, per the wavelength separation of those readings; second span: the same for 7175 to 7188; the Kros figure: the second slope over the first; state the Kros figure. 0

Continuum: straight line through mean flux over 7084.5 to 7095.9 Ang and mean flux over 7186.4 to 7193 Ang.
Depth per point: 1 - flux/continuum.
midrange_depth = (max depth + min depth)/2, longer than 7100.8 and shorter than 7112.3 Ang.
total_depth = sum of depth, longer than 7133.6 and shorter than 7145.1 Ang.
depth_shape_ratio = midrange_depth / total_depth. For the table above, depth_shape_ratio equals -2.1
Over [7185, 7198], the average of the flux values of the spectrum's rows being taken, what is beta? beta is 1.14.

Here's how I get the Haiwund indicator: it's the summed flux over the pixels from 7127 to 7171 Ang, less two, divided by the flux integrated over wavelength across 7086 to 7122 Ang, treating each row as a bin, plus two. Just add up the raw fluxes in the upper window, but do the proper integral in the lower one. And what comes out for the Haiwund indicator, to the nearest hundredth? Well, 0.53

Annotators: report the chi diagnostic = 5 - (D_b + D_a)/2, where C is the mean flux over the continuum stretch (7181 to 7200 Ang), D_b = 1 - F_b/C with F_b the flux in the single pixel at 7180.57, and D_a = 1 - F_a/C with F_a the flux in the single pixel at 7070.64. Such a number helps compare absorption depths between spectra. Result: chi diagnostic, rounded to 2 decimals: 5.03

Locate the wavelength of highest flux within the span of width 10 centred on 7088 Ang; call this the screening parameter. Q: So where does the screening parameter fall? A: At 7085.31 Ang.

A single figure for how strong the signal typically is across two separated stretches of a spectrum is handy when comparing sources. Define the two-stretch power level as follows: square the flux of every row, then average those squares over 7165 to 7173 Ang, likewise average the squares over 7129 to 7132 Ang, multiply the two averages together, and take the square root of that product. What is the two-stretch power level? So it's 1.32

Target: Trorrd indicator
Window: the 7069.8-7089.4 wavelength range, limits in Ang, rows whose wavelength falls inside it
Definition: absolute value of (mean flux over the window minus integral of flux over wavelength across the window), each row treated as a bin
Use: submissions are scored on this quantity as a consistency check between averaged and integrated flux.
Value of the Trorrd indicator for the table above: 24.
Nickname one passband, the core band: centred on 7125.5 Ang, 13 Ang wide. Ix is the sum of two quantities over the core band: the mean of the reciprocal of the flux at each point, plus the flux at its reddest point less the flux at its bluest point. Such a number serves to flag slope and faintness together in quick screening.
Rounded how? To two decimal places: 0.23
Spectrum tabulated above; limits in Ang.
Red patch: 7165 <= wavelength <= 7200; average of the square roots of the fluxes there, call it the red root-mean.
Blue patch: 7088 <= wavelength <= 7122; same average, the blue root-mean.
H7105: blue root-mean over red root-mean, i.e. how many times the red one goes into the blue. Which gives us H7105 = 1.14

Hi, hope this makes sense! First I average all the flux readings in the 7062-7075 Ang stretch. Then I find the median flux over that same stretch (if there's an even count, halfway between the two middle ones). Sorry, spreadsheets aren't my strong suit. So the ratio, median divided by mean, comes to 0.98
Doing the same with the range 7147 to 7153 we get 0.96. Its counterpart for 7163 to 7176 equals 0.99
